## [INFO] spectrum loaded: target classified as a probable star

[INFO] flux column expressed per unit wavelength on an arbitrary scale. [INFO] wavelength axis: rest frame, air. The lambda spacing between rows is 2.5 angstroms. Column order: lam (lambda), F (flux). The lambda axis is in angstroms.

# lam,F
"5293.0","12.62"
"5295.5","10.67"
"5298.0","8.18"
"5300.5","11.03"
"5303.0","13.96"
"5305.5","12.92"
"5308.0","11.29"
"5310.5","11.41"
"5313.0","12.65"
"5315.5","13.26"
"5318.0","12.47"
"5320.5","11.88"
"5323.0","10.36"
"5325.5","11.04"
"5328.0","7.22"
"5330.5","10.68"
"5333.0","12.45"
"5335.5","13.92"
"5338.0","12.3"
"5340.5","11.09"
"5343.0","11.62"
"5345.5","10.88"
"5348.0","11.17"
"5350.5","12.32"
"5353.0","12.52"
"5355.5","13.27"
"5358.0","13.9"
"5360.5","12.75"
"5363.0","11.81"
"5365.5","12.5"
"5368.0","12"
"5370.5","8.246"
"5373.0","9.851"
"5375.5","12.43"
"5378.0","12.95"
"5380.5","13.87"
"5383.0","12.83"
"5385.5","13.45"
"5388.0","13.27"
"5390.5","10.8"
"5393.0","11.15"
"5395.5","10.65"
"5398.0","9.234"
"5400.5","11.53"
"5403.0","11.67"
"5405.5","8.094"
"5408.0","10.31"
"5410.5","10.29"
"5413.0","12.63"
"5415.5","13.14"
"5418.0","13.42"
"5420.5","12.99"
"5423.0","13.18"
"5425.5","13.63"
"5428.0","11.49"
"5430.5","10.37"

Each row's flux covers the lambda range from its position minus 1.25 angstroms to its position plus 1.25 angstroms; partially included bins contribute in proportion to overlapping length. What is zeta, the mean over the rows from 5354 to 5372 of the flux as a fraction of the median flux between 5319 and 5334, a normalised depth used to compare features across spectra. 1.11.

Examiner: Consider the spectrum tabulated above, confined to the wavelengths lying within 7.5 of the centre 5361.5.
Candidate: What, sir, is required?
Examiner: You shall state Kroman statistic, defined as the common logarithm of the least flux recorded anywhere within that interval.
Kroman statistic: 1.07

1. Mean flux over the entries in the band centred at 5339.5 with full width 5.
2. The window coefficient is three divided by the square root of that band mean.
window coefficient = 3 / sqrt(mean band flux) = 0.88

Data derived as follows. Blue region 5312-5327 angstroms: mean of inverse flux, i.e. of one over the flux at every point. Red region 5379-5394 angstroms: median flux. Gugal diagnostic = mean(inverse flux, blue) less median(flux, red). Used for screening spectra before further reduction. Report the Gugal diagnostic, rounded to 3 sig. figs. -13.0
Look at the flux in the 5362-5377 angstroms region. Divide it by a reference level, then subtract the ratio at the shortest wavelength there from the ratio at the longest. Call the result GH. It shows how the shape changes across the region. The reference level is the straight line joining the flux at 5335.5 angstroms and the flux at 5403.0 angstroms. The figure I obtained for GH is 0.08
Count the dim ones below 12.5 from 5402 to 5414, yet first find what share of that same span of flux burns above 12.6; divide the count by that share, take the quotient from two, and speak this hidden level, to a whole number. -18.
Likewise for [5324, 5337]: -18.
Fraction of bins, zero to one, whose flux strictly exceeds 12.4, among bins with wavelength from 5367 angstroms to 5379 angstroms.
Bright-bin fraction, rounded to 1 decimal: 0.4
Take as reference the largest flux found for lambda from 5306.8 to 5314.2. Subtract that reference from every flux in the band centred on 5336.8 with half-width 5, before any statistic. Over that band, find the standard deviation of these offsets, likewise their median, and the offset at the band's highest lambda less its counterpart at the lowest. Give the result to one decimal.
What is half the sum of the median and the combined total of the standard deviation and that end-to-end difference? -0.3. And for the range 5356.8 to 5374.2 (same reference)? -1.5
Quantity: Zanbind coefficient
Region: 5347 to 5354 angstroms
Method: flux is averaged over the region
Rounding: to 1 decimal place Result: 12.0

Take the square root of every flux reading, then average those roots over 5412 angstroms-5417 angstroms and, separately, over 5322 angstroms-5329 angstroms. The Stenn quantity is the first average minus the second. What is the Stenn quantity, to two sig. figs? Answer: 0.51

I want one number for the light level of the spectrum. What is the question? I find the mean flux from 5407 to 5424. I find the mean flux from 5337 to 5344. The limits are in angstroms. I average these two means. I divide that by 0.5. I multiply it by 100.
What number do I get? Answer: 2395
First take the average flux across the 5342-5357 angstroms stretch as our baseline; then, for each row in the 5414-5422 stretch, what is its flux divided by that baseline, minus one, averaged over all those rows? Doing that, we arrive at 0.10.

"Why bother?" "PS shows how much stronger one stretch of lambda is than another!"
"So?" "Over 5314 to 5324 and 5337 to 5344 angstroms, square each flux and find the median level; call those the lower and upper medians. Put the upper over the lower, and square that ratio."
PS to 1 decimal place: 0.8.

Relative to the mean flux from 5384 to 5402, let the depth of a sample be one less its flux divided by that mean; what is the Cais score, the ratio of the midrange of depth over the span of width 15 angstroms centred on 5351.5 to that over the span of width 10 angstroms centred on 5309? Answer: 1.4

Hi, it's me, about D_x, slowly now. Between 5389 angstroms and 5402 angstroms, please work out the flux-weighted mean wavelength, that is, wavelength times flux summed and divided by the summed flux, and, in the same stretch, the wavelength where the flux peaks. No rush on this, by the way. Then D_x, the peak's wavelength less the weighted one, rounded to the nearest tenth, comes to 5.0 angstroms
